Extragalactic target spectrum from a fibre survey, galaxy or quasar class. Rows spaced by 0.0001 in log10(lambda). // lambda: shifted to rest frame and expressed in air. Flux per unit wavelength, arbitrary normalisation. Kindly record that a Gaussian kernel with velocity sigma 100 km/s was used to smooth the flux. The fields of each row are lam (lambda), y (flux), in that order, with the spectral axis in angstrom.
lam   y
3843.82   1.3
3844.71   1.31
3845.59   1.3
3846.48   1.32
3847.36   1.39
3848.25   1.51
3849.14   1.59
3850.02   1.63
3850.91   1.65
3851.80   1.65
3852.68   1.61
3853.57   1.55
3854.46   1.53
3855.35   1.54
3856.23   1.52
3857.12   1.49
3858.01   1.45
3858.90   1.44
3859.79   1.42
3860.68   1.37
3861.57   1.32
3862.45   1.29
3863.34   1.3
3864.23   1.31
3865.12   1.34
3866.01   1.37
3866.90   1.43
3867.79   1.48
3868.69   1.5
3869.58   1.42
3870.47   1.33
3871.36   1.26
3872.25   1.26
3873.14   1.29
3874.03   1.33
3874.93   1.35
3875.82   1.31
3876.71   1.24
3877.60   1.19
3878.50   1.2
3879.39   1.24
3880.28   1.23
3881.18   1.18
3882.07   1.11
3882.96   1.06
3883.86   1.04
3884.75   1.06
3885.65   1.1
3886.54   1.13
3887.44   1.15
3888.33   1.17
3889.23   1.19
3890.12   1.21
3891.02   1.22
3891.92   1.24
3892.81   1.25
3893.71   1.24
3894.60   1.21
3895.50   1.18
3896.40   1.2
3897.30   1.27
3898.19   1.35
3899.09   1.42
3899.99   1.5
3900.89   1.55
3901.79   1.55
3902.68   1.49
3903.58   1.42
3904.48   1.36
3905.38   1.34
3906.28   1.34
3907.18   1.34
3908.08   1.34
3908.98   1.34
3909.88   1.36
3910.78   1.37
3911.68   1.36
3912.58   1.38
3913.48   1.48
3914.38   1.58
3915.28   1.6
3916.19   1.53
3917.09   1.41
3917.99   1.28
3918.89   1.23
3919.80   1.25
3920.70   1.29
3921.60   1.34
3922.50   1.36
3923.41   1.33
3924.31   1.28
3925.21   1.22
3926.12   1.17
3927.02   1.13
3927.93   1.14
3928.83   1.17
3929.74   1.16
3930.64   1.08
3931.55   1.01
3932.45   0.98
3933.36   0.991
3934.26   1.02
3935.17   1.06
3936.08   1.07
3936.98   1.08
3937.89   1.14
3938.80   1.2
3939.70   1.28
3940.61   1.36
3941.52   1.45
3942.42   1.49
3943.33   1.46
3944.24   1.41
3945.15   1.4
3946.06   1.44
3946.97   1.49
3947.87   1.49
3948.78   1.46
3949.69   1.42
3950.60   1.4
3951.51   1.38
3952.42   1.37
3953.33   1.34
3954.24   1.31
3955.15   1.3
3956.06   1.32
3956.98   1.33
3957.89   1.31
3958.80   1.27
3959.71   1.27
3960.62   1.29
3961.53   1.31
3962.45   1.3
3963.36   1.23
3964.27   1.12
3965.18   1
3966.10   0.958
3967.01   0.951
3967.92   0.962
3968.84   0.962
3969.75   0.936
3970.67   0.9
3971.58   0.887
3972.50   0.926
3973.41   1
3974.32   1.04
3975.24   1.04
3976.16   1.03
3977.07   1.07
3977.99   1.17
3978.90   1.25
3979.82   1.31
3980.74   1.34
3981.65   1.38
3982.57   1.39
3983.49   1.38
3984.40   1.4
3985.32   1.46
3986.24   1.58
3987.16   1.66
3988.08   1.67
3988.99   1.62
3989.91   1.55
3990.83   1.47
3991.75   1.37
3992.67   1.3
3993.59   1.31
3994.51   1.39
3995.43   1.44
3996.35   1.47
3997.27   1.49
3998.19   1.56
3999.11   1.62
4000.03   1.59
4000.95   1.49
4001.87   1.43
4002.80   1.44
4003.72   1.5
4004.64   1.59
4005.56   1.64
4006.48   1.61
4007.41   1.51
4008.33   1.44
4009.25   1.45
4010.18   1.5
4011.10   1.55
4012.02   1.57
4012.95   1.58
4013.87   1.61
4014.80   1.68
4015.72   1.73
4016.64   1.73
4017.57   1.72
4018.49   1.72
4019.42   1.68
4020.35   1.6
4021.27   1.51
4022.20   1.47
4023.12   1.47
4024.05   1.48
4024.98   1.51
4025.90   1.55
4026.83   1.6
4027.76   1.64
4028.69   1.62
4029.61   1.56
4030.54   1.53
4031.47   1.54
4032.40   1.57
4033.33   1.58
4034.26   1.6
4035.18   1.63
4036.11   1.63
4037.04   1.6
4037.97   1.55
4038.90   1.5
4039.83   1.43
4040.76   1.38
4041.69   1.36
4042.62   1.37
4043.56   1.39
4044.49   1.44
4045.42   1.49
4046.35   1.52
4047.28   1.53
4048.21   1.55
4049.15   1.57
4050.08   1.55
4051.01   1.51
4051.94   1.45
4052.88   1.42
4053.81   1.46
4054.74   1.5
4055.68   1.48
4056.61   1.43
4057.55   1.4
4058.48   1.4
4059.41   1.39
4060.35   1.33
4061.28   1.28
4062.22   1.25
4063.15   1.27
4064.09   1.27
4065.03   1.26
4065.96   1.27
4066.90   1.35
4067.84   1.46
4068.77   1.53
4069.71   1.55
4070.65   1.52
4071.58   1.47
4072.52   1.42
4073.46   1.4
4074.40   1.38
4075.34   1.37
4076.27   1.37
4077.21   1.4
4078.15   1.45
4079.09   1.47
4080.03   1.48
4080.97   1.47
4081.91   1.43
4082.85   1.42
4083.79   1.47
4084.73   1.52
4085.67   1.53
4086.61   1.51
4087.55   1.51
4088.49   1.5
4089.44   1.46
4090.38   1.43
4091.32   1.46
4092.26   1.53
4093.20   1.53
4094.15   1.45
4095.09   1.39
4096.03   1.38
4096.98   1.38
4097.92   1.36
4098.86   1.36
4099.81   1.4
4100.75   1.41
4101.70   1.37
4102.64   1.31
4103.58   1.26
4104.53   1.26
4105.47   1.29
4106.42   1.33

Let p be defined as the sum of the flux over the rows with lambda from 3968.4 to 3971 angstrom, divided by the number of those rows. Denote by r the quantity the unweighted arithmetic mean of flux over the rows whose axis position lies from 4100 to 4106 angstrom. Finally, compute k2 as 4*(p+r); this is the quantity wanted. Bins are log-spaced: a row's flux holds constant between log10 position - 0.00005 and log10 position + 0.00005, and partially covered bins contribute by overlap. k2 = 9.0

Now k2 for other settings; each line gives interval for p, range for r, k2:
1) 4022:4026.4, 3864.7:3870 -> 11.7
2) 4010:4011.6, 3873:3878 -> 11.2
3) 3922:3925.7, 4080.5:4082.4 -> 11.0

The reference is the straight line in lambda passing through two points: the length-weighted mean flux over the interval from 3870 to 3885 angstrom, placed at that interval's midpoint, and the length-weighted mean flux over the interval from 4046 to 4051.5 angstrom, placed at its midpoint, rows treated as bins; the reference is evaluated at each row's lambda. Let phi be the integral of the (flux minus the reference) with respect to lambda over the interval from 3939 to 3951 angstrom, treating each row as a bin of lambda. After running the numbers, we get 0.9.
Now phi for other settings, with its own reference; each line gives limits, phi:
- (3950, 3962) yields -0.5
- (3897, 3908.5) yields 1.6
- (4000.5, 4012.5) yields 0.7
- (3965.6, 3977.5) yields -5.0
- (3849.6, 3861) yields 4.0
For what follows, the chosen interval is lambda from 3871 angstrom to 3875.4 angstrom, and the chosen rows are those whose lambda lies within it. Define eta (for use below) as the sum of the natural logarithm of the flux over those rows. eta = 1.3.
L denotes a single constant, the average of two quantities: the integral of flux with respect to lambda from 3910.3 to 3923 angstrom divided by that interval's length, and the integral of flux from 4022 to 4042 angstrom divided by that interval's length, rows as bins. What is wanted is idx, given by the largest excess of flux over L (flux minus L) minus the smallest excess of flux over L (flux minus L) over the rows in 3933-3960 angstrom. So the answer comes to 0.50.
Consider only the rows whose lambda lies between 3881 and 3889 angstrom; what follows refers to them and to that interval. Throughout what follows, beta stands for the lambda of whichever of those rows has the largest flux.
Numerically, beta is 3881.18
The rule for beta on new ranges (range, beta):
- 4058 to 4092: 4069.71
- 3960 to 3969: 3961.53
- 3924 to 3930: 3924.31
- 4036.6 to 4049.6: 4037.04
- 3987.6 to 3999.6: 3988.08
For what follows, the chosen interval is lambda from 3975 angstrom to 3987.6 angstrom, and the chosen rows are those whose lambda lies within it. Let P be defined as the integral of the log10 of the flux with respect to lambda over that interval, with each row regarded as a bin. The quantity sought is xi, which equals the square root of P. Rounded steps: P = 1.48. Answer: 1.2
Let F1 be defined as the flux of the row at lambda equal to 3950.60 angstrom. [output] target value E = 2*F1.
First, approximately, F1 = 1.4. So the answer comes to 2.80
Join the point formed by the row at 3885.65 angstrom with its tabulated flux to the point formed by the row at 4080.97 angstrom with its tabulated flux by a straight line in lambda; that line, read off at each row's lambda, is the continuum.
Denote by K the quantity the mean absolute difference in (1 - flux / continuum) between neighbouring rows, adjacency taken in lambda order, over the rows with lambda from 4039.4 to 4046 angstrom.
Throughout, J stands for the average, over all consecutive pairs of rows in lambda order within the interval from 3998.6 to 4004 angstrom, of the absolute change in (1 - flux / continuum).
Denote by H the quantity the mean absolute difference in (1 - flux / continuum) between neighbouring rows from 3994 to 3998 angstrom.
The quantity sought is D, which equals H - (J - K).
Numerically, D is 0.008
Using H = 0.0240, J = 0.040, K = 0.023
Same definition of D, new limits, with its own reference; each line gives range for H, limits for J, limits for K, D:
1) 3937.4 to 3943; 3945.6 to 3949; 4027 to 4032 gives 0.057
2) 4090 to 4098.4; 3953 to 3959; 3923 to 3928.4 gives 0.042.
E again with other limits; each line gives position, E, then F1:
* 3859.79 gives 2.84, 1.42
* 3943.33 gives 2.92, 1.46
